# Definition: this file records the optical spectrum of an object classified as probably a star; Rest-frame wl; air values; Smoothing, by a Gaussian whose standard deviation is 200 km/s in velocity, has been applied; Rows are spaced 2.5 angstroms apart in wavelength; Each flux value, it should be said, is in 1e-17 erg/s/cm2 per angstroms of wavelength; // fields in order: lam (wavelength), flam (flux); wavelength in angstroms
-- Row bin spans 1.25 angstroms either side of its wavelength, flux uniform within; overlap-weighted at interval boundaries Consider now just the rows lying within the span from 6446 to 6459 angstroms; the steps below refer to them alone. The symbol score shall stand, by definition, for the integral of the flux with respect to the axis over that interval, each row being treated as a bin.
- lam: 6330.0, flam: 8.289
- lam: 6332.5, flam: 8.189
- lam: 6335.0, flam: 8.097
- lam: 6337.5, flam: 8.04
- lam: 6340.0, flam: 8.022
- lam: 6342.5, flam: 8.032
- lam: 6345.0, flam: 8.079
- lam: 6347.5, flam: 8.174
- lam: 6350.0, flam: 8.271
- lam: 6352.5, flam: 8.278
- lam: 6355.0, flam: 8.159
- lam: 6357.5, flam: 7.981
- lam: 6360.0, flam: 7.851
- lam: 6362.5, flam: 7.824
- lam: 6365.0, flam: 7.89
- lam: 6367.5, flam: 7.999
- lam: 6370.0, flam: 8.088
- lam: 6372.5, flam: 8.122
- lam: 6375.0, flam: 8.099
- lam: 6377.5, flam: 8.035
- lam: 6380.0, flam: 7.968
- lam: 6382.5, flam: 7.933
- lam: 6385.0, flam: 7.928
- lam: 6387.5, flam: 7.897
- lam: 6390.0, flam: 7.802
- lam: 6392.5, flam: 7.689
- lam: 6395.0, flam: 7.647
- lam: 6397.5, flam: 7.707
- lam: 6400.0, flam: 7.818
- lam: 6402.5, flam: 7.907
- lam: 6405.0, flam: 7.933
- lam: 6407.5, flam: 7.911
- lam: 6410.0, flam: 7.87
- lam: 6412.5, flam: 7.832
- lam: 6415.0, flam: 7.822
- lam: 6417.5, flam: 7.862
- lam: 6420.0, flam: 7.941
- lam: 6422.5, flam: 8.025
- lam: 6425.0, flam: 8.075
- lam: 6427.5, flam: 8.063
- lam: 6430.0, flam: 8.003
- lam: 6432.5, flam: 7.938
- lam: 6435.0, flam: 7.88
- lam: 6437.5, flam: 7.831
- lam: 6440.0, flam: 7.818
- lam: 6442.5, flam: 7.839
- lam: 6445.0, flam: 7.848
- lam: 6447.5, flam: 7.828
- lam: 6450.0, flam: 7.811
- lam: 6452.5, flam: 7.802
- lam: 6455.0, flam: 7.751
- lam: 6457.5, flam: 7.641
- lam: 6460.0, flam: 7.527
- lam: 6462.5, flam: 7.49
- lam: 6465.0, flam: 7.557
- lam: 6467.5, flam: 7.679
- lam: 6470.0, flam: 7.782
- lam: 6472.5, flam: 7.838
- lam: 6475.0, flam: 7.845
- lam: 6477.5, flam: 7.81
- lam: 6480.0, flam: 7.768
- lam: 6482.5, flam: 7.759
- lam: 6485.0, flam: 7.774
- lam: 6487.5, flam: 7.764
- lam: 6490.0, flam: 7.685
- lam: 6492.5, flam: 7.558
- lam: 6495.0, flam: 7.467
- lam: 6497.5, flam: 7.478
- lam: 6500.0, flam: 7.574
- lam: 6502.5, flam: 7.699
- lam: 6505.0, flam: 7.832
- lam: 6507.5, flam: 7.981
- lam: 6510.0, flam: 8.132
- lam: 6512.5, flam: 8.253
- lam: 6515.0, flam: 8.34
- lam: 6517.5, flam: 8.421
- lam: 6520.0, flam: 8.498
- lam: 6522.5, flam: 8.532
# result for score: 101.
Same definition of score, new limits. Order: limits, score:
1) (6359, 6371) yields 95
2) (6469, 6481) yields 94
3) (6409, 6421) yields 94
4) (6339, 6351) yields 97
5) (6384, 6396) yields 94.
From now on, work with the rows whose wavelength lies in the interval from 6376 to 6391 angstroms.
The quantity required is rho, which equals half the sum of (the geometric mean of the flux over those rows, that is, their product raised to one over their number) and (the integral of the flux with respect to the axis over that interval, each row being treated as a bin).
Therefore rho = 63.5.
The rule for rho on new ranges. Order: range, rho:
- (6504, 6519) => 65.4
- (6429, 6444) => 63.1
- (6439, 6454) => 62.6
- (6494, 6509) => 61.5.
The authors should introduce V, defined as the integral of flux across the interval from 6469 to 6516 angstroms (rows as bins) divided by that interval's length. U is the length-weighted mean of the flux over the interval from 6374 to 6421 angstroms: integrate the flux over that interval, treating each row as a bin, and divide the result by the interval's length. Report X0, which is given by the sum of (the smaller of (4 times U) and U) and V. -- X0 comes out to 15.7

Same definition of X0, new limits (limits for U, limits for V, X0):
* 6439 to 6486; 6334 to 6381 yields 15.8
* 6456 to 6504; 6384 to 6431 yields 15.5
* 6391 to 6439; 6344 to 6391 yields 15.9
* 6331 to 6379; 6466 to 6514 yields 15.8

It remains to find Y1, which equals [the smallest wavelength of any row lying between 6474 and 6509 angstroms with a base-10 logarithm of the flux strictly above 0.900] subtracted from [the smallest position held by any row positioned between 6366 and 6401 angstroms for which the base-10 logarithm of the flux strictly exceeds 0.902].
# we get -140.0 angstroms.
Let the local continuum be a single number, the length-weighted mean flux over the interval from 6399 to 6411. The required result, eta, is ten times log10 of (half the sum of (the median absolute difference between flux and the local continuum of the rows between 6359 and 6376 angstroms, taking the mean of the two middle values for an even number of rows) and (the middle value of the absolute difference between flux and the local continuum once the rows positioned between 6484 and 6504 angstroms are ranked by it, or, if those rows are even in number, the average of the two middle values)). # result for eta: -7.3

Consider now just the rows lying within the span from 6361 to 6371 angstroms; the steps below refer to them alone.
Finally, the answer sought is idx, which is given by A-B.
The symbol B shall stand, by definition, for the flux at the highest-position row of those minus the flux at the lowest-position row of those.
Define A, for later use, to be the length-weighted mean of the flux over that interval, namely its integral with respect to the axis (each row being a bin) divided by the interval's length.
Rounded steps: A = 7.94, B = 0.26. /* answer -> 7.68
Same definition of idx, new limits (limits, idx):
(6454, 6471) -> 7.60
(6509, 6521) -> 7.96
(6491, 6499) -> 7.59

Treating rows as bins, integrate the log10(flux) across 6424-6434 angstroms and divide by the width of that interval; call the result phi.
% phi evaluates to 0.904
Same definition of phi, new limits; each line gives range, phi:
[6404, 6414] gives 0.897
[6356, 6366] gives 0.897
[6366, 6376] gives 0.907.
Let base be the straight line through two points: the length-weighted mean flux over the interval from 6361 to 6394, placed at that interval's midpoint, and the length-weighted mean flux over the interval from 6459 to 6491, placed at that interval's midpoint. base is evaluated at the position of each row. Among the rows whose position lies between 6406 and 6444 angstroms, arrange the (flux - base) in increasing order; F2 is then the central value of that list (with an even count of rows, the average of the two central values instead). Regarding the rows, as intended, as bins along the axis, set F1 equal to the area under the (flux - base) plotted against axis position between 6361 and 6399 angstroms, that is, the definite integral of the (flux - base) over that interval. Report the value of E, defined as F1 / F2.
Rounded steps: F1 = -1.06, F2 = 0.05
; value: -22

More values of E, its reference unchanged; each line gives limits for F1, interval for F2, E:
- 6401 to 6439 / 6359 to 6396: 921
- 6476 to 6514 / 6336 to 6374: 114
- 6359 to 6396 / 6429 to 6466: -22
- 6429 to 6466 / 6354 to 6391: -73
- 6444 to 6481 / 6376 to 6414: -148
